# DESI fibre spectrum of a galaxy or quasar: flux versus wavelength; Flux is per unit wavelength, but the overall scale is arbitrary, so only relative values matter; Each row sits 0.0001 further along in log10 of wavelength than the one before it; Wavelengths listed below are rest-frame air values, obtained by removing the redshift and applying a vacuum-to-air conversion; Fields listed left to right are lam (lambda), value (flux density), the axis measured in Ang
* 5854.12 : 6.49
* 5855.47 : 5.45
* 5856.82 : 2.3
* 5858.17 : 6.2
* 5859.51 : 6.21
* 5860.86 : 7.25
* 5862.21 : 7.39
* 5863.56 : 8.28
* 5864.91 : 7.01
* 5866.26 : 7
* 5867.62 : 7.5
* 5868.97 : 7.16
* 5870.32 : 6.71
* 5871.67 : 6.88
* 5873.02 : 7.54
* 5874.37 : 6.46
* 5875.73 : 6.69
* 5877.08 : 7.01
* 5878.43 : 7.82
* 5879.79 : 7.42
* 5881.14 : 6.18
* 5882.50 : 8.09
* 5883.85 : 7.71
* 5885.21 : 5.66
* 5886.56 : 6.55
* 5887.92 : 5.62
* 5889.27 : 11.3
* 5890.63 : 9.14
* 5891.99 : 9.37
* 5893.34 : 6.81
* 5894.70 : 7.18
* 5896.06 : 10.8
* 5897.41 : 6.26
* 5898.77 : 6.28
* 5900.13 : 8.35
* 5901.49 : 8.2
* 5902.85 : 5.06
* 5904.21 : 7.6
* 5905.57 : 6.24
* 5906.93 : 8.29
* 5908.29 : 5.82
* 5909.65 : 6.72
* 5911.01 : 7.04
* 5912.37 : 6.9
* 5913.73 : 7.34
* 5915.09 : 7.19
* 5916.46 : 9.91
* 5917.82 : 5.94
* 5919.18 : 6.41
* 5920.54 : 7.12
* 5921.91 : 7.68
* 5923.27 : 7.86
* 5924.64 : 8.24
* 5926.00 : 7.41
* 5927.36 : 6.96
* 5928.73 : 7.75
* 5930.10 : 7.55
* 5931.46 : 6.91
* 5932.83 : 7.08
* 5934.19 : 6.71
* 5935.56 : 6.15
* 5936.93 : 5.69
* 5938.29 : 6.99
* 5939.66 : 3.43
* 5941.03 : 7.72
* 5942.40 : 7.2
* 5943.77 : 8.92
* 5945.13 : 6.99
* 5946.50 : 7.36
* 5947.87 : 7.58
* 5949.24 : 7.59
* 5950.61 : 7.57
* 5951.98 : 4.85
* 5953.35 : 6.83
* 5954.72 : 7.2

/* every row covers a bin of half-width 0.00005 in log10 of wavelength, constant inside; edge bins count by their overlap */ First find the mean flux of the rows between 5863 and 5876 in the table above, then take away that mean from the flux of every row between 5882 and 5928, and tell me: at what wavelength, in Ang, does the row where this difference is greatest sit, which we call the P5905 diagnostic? 5889.27 Ang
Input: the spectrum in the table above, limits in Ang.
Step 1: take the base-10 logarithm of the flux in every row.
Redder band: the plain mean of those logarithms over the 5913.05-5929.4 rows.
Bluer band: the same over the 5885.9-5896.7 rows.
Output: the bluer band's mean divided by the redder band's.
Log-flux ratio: 1.044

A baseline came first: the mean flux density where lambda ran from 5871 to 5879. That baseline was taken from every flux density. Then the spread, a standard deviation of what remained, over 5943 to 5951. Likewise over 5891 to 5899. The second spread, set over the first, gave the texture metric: 2.9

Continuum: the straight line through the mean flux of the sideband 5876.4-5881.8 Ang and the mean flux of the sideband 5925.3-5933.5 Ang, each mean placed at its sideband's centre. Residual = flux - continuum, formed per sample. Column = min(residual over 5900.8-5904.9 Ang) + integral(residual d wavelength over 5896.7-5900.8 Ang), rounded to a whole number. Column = -3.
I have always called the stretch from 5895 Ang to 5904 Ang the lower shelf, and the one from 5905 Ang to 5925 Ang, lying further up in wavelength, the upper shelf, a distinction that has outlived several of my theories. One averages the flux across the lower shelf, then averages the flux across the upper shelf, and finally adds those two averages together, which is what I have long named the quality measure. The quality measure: 14.7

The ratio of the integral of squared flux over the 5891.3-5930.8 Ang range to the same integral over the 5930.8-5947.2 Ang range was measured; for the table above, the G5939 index 2.85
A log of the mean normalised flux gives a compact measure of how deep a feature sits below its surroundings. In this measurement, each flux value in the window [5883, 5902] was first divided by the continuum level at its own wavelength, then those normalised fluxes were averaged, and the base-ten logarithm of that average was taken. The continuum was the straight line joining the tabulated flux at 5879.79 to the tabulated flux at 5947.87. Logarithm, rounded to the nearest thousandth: 0.020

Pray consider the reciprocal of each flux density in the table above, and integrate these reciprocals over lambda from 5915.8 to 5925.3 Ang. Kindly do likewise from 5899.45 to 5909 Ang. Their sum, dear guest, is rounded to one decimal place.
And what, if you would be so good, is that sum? 2.7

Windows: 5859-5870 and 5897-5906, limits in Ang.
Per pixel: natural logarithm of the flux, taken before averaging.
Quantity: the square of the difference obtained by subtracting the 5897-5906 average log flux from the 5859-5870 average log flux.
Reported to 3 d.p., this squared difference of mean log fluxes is 0.004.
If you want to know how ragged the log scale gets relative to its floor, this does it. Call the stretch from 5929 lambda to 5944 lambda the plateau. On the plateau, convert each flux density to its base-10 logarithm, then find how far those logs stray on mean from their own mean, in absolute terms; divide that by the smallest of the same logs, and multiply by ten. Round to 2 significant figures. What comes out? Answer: 1.3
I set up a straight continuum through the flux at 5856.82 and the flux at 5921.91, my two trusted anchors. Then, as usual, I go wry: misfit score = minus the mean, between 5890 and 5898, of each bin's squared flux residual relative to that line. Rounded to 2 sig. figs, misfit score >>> -11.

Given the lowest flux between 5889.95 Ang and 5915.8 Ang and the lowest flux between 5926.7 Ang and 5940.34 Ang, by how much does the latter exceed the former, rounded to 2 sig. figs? -1.6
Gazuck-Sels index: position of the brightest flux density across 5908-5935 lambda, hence 5916.46 Ang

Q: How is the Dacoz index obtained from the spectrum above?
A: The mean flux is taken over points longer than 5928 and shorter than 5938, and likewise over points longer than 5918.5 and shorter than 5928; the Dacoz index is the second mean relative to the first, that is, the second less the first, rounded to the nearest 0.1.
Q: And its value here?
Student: 0.5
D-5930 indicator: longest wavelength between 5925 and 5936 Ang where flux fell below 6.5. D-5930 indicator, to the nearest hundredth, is 5935.56 Ang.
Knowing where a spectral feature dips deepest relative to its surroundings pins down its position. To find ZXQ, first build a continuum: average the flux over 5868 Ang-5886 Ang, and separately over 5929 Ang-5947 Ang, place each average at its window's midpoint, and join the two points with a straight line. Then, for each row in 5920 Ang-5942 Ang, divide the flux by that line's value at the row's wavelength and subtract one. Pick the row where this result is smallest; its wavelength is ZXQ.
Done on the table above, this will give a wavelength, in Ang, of 5939.66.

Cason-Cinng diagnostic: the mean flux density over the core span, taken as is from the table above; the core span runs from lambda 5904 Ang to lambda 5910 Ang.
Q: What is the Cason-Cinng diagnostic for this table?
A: 6.9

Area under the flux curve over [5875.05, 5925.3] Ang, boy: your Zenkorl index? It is 372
